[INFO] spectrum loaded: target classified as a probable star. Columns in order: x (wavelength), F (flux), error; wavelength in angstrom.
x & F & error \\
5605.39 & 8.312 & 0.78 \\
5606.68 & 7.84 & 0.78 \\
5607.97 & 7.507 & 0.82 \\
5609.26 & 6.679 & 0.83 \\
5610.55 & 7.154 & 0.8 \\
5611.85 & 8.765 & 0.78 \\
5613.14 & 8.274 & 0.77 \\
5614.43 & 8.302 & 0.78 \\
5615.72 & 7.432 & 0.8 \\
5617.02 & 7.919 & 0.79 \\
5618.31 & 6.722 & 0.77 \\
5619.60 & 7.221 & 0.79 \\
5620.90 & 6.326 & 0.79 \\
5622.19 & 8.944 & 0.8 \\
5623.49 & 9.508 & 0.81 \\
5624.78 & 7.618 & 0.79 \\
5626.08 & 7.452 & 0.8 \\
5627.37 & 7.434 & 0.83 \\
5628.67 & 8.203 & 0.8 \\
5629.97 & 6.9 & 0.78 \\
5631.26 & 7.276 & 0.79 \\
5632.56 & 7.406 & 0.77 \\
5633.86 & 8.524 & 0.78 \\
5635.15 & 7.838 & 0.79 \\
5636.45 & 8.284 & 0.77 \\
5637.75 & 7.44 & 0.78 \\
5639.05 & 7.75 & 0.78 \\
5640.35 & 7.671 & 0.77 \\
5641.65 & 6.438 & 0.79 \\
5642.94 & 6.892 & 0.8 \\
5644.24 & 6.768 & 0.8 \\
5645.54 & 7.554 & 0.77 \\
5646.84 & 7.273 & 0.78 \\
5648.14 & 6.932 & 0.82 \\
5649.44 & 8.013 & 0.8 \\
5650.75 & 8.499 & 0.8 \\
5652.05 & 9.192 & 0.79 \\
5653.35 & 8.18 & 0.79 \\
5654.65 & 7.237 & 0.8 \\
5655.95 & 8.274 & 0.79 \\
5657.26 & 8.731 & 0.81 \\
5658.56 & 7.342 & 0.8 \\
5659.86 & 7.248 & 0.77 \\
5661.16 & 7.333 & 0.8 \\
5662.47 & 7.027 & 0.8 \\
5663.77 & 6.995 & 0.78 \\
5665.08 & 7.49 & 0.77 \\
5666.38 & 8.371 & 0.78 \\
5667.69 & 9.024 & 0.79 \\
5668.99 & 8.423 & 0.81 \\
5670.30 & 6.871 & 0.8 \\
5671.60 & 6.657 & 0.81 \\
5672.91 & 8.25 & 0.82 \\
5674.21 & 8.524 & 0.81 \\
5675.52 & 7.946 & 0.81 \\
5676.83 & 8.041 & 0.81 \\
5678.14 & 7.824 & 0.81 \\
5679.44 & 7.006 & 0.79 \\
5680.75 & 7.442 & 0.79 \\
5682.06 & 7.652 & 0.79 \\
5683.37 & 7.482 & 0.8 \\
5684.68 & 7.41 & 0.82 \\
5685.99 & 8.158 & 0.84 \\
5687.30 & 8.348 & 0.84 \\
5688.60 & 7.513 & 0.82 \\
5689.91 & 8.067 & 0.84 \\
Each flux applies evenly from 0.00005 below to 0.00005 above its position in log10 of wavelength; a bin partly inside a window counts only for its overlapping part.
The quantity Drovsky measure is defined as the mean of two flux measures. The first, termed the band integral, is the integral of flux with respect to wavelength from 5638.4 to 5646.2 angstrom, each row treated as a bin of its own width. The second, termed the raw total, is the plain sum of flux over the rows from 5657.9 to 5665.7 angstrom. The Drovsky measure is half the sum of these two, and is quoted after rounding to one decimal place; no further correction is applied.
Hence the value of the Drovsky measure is 49.7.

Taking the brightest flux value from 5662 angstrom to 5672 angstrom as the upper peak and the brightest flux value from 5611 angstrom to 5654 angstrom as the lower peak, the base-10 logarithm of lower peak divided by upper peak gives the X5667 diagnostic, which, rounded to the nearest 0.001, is 0.023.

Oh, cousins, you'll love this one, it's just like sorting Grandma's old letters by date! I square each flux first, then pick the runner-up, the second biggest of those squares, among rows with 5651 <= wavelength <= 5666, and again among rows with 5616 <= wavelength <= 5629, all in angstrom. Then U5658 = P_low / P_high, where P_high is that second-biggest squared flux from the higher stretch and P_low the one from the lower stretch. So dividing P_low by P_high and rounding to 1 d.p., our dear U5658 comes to 1.0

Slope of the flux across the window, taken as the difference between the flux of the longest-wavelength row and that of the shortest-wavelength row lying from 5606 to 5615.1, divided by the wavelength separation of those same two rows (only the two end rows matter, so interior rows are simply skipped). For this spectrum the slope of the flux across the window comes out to 0.1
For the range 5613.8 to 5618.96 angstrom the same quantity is -0.4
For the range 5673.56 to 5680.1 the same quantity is -0.3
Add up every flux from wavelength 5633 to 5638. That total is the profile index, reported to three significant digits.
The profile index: 32.1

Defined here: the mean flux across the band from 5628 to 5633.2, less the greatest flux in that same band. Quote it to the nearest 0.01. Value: -0.76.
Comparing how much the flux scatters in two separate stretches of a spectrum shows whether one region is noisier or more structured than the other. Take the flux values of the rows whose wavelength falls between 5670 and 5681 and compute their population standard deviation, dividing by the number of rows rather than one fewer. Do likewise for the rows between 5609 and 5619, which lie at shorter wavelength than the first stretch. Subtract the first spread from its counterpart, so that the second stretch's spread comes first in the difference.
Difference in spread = 0.109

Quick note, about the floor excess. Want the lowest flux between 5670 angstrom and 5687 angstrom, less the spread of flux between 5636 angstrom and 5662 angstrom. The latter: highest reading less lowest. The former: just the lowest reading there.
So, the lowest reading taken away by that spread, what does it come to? 3.90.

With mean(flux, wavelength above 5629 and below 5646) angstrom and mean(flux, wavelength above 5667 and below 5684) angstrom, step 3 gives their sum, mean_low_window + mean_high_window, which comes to 15.2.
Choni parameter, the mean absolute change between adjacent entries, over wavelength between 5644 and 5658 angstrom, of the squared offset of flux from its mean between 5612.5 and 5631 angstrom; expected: 0.7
